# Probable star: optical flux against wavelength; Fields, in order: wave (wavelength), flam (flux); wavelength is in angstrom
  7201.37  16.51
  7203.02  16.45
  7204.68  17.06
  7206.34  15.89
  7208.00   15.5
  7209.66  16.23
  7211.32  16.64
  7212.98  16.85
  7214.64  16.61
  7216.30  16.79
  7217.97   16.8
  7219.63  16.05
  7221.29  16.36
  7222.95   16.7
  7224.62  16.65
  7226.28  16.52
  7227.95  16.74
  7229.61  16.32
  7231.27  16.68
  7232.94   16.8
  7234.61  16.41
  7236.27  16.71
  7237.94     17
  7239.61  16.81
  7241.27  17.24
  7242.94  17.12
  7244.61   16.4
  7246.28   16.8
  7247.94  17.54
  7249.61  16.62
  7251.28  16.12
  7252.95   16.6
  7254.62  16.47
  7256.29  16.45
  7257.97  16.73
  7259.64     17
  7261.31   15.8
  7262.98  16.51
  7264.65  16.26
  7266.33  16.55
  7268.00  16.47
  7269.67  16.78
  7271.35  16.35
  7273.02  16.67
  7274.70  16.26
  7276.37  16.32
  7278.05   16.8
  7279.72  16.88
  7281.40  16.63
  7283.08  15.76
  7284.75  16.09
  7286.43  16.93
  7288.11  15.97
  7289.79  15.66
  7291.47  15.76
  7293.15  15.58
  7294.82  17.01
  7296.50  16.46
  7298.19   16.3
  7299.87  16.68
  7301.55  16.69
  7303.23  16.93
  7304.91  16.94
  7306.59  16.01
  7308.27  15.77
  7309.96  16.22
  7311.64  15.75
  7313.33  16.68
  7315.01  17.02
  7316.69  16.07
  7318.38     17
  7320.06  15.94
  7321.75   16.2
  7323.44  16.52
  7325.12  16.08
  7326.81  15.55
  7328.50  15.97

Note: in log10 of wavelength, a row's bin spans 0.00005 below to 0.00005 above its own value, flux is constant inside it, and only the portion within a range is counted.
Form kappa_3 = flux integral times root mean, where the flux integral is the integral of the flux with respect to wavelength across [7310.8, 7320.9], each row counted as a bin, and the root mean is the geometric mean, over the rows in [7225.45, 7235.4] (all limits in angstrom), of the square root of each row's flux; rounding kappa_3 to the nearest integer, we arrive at 675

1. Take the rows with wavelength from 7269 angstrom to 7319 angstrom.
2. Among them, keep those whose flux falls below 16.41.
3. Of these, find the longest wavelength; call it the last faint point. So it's 7316.69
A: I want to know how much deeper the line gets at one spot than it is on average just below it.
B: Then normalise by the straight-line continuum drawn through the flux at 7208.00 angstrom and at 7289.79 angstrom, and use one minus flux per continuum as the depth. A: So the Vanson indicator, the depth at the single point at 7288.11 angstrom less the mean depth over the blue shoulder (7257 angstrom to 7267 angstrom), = 0.036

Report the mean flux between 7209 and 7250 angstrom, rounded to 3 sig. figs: 16.7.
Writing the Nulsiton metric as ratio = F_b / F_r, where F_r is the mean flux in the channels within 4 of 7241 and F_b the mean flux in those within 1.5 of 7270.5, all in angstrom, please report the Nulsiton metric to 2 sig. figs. 0.98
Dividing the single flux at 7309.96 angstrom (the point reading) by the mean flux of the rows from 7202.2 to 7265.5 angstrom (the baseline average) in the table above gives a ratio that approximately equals 0.98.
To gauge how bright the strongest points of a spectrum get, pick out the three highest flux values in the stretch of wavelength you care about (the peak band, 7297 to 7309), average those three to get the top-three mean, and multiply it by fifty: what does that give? 843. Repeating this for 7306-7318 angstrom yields 832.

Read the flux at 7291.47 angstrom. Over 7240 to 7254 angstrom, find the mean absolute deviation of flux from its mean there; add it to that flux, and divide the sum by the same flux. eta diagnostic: 1.024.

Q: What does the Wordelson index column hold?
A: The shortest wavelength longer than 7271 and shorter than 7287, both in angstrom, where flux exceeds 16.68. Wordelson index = 7278.05 angstrom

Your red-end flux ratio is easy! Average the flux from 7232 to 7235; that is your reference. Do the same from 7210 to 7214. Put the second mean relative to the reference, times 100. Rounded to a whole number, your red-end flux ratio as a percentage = 101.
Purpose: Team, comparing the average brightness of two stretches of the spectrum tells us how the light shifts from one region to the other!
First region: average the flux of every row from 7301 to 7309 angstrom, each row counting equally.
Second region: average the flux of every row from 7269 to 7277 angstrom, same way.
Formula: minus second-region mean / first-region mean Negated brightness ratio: -1.00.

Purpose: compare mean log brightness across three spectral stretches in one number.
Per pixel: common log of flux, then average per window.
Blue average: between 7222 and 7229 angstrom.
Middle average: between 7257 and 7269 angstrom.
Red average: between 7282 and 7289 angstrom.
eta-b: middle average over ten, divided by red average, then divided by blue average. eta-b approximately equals 0.0824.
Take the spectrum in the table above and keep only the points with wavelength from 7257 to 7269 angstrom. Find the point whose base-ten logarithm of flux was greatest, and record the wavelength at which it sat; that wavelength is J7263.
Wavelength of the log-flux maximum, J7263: 7259.64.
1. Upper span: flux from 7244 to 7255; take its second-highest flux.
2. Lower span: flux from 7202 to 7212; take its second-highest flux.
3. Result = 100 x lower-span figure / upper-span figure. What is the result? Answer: 99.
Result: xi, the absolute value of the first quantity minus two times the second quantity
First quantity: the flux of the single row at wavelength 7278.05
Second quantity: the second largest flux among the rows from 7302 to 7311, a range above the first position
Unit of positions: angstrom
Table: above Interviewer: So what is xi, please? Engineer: 17.1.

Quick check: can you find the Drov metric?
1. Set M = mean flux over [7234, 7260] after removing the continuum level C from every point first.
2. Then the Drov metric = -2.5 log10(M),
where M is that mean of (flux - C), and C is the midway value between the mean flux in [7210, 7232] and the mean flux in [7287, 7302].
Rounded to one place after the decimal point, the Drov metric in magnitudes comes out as 1.2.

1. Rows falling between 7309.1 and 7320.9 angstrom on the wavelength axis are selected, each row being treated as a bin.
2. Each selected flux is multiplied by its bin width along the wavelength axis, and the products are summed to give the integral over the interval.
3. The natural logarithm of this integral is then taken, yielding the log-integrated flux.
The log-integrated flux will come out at 5.264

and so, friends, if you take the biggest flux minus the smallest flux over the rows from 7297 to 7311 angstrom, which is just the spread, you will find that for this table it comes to 1.17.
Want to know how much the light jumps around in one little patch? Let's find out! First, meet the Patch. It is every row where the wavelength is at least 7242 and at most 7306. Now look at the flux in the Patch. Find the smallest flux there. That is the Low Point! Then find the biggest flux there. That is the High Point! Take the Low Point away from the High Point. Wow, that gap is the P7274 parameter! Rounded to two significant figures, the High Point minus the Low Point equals 2.0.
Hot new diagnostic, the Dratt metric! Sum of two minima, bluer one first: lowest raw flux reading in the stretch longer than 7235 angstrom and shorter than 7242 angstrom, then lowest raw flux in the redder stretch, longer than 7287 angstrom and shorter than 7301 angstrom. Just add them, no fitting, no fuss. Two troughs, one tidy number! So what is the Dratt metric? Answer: 32.3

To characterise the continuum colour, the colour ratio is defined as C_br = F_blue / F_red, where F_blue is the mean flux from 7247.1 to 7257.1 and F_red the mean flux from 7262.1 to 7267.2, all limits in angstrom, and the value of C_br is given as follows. 1.01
